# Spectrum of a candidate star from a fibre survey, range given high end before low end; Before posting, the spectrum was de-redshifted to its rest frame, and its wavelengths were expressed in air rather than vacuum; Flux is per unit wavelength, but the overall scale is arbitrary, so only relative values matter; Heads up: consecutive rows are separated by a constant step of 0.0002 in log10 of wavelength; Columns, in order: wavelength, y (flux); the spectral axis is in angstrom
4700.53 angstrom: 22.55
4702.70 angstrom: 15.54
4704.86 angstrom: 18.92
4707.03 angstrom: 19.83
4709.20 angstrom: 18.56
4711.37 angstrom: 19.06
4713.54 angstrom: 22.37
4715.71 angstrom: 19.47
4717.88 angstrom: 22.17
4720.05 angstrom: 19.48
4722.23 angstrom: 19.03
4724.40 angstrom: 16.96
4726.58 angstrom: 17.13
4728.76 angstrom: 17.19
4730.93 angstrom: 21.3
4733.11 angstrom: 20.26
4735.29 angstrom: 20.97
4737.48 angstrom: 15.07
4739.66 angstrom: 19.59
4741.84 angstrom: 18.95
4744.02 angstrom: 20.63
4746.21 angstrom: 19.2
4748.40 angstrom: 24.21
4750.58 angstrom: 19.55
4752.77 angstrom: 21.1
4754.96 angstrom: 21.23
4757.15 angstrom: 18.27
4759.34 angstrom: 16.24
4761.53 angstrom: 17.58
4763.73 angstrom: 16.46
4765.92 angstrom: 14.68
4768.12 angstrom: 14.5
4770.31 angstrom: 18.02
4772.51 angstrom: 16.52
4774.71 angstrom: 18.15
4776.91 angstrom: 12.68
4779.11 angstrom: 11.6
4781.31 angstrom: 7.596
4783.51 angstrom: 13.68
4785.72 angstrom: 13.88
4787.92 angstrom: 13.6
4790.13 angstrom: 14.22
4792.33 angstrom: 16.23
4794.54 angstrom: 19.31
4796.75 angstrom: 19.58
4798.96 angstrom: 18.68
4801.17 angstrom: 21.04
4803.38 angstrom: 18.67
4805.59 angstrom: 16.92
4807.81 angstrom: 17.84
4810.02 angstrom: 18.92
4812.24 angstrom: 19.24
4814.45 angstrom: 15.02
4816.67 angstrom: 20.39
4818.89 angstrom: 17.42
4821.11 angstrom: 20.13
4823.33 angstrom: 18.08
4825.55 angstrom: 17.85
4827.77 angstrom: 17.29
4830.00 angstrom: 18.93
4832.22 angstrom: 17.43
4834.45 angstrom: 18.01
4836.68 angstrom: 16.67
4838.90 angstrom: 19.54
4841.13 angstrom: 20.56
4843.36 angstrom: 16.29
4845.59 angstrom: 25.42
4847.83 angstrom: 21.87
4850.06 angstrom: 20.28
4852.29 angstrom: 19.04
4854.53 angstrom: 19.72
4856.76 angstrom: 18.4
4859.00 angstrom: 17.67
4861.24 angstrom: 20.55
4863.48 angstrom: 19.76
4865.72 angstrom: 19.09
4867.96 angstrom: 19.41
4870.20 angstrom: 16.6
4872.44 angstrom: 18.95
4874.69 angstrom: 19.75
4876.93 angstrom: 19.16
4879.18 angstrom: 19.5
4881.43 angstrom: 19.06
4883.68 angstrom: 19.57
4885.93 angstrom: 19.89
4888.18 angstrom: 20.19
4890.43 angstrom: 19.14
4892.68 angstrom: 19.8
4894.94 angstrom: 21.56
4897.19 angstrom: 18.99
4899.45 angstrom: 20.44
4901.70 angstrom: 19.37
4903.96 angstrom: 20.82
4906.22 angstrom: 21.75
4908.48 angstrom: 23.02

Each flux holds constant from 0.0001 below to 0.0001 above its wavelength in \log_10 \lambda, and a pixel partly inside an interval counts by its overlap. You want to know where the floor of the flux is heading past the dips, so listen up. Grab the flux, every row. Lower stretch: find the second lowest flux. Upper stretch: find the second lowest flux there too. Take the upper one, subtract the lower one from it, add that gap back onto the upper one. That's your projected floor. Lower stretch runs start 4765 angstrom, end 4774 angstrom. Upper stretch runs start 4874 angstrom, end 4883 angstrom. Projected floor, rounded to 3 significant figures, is 23.6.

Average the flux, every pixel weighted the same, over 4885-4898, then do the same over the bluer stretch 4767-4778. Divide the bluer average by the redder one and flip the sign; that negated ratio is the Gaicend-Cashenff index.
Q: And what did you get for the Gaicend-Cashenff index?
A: -0.80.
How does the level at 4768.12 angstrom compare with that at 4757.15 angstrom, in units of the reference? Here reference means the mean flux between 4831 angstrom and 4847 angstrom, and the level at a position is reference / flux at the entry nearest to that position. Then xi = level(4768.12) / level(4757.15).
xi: 1.3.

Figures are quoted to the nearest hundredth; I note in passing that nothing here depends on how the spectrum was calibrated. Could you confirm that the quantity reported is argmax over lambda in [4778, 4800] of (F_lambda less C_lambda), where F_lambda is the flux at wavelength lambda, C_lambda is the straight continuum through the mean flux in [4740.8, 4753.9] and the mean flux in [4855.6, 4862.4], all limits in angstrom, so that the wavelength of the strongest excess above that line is 4796.75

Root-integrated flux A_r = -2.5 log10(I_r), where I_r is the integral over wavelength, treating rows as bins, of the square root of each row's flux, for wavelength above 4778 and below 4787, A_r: -3.7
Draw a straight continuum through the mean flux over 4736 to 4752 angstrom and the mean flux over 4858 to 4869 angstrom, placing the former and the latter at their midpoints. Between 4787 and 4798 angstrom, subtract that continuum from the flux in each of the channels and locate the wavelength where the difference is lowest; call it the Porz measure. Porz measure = 4787.92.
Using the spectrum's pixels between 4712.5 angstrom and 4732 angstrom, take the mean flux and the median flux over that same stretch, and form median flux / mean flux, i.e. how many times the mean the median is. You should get 1.00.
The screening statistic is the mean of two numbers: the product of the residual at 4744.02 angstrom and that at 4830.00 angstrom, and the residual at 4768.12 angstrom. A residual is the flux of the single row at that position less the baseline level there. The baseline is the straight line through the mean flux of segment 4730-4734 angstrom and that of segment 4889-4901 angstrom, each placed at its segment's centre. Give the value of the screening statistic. -3.0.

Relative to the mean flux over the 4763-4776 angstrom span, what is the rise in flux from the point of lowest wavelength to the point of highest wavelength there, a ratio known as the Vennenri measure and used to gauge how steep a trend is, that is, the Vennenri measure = 0.10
